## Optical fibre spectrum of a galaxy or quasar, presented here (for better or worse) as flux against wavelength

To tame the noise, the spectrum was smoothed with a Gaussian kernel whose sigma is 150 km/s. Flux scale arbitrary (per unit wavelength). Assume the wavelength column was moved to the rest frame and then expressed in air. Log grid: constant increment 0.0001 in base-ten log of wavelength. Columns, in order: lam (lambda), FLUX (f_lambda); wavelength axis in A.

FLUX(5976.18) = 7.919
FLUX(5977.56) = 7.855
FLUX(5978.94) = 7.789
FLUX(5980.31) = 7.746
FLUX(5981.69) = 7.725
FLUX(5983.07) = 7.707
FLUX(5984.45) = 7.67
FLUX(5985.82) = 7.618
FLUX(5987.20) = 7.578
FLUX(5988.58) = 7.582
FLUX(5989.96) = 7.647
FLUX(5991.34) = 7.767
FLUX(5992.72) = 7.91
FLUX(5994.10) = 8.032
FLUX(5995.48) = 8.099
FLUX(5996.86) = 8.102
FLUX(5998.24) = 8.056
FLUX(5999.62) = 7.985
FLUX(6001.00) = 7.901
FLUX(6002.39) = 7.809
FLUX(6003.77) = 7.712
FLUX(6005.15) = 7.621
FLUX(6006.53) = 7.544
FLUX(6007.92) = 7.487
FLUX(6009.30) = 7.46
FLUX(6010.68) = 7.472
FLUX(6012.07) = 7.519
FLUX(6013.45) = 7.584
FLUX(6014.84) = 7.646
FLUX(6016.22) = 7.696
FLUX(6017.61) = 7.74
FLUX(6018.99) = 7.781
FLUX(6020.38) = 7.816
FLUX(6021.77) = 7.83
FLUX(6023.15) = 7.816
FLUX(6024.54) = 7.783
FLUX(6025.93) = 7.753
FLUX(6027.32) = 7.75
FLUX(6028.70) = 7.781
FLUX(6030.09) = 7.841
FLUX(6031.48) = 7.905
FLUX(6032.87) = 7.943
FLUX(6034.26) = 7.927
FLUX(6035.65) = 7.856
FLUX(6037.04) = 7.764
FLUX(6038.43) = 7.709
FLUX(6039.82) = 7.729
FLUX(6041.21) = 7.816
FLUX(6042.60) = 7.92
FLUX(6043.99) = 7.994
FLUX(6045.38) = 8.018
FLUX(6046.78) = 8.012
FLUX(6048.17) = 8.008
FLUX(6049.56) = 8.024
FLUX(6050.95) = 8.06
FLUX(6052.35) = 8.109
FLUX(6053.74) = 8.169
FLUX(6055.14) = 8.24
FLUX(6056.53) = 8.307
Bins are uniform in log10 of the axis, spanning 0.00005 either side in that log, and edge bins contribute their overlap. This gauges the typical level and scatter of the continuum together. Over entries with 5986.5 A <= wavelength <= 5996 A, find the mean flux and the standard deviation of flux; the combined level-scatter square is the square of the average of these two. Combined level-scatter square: 16.0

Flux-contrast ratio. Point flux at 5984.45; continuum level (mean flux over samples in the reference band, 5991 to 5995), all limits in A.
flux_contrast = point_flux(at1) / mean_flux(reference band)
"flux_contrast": 0.97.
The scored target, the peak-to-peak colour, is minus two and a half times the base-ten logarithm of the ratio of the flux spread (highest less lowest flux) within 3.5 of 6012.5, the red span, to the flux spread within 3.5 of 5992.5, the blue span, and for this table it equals 1.0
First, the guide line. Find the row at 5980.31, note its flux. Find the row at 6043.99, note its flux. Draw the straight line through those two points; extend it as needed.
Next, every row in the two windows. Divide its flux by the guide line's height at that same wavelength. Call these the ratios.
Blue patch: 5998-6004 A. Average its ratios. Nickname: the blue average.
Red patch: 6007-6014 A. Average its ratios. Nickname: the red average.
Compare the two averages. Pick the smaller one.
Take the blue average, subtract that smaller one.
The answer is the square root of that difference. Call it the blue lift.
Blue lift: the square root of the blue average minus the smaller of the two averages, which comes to 0.23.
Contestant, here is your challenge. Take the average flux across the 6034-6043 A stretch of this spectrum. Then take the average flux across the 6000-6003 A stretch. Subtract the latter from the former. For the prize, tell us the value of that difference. -0.04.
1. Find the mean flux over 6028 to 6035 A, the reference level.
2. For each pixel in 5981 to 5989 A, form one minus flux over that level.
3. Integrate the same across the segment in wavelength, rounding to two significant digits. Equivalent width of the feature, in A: 0.24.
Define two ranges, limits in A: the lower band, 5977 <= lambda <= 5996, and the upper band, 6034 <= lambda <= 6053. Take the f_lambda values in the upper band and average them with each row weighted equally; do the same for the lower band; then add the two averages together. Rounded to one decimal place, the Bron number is 15.7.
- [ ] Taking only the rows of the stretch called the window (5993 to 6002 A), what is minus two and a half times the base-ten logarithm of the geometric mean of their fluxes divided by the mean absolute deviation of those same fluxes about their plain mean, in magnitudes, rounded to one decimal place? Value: -5.4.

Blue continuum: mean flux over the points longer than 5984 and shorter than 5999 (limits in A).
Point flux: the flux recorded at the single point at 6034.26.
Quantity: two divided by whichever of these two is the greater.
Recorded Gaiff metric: 0.252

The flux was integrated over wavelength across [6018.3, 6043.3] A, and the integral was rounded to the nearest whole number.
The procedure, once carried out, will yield 195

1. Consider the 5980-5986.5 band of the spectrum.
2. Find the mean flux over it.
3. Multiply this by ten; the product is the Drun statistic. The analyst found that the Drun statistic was 76.9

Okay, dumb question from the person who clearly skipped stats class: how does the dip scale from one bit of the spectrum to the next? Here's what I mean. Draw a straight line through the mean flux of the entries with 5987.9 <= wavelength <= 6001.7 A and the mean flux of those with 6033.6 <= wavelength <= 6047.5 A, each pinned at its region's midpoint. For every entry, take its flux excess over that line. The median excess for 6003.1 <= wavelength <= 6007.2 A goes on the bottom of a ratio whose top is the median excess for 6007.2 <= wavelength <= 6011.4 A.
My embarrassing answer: 1.5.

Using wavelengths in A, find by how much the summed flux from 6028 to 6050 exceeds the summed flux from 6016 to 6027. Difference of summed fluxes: 64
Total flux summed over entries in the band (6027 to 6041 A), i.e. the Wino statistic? 78.2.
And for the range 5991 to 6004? 79.4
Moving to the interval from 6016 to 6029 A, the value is 77.7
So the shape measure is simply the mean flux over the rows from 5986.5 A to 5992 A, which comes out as 7.6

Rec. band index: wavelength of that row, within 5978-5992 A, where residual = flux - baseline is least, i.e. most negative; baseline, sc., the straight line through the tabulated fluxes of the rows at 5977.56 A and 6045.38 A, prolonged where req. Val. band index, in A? 5987.20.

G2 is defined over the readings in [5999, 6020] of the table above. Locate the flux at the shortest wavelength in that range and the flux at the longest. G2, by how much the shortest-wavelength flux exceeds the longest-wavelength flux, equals 0.20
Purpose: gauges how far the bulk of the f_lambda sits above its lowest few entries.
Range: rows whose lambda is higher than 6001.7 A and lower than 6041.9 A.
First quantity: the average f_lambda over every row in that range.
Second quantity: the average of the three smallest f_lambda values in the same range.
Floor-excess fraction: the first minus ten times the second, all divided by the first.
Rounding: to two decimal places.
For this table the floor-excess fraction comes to -8.67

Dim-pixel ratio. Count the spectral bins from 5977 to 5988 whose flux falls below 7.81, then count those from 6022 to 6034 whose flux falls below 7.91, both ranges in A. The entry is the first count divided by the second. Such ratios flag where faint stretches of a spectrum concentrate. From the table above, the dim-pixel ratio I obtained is 1.0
